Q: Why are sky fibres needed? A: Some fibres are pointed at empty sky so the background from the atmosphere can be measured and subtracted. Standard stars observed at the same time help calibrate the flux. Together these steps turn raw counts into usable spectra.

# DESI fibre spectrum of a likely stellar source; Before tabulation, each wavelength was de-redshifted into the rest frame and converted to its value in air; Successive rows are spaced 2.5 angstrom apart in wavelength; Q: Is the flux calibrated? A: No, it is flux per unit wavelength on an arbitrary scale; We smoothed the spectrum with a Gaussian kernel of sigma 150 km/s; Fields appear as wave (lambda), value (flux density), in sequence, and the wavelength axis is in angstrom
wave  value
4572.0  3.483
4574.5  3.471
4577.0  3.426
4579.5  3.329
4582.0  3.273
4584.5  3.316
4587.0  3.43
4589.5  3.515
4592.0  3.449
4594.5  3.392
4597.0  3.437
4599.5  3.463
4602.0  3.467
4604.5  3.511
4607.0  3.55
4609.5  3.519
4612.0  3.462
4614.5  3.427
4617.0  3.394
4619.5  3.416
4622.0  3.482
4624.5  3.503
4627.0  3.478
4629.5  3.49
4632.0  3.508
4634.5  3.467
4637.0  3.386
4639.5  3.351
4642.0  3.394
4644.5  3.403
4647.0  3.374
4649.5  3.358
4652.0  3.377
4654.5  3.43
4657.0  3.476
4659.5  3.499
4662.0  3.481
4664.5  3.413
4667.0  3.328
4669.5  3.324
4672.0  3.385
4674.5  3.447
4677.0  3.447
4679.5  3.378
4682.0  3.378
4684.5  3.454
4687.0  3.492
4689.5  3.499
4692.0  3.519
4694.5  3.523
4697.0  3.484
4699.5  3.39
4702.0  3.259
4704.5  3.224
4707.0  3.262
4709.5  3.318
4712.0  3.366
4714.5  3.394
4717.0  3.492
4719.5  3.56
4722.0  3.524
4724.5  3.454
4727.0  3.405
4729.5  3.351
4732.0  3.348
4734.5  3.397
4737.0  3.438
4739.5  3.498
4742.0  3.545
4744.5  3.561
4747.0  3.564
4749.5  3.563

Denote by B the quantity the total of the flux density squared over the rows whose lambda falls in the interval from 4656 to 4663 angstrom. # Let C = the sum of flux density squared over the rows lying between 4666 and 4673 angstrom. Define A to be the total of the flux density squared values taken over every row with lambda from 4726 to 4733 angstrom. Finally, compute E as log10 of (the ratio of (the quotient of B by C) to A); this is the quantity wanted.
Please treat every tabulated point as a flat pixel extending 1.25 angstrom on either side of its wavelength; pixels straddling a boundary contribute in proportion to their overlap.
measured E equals -1.50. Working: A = 34.0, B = 36.4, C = 34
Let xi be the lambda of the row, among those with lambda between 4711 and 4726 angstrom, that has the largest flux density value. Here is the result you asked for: 4719.5 angstrom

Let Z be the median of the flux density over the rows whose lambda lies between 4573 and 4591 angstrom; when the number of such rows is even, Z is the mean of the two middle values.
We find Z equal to 3.426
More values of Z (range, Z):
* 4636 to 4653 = 3.377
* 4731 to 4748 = 3.498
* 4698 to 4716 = 3.318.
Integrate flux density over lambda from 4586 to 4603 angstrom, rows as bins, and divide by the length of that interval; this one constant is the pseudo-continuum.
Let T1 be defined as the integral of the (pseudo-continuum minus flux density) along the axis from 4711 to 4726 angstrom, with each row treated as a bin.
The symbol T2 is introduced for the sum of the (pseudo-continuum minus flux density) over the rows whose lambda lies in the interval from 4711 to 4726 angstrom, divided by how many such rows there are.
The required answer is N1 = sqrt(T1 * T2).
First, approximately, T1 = -0.2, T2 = -0.015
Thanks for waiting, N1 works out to 0.057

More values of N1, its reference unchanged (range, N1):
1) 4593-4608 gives 0.072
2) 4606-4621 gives 0.040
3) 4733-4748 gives 0.187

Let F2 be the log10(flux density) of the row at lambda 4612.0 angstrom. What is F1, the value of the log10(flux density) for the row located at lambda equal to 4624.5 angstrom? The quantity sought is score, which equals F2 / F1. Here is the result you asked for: 0.99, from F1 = 0.544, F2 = 0.539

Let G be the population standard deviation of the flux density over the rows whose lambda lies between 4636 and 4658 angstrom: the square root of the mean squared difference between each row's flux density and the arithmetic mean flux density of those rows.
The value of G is 0.037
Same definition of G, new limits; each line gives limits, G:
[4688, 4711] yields 0.116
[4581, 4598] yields 0.077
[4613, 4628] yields 0.040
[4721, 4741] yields 0.060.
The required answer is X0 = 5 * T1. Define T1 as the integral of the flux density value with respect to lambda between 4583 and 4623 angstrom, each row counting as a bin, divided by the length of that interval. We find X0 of 17.3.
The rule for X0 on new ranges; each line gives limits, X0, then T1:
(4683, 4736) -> 17.1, 3.41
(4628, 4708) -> 17.1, 3.41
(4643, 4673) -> 17.0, 3.40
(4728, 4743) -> 17.1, 3.43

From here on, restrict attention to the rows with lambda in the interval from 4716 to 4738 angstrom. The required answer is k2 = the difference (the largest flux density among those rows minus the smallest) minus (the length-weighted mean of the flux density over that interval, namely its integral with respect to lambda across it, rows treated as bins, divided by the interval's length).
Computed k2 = -3.23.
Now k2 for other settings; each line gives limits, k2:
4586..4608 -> -3.31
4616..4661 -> -3.28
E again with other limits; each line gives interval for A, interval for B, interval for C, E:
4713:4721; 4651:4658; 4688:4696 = -1.58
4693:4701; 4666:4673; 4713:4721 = -1.59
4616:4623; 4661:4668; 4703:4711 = -1.51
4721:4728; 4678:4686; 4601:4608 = -1.58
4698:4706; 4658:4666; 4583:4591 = -1.50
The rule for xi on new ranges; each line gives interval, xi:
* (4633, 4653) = 4634.5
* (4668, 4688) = 4687.0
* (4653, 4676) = 4659.5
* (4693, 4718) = 4694.5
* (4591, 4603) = 4602.0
